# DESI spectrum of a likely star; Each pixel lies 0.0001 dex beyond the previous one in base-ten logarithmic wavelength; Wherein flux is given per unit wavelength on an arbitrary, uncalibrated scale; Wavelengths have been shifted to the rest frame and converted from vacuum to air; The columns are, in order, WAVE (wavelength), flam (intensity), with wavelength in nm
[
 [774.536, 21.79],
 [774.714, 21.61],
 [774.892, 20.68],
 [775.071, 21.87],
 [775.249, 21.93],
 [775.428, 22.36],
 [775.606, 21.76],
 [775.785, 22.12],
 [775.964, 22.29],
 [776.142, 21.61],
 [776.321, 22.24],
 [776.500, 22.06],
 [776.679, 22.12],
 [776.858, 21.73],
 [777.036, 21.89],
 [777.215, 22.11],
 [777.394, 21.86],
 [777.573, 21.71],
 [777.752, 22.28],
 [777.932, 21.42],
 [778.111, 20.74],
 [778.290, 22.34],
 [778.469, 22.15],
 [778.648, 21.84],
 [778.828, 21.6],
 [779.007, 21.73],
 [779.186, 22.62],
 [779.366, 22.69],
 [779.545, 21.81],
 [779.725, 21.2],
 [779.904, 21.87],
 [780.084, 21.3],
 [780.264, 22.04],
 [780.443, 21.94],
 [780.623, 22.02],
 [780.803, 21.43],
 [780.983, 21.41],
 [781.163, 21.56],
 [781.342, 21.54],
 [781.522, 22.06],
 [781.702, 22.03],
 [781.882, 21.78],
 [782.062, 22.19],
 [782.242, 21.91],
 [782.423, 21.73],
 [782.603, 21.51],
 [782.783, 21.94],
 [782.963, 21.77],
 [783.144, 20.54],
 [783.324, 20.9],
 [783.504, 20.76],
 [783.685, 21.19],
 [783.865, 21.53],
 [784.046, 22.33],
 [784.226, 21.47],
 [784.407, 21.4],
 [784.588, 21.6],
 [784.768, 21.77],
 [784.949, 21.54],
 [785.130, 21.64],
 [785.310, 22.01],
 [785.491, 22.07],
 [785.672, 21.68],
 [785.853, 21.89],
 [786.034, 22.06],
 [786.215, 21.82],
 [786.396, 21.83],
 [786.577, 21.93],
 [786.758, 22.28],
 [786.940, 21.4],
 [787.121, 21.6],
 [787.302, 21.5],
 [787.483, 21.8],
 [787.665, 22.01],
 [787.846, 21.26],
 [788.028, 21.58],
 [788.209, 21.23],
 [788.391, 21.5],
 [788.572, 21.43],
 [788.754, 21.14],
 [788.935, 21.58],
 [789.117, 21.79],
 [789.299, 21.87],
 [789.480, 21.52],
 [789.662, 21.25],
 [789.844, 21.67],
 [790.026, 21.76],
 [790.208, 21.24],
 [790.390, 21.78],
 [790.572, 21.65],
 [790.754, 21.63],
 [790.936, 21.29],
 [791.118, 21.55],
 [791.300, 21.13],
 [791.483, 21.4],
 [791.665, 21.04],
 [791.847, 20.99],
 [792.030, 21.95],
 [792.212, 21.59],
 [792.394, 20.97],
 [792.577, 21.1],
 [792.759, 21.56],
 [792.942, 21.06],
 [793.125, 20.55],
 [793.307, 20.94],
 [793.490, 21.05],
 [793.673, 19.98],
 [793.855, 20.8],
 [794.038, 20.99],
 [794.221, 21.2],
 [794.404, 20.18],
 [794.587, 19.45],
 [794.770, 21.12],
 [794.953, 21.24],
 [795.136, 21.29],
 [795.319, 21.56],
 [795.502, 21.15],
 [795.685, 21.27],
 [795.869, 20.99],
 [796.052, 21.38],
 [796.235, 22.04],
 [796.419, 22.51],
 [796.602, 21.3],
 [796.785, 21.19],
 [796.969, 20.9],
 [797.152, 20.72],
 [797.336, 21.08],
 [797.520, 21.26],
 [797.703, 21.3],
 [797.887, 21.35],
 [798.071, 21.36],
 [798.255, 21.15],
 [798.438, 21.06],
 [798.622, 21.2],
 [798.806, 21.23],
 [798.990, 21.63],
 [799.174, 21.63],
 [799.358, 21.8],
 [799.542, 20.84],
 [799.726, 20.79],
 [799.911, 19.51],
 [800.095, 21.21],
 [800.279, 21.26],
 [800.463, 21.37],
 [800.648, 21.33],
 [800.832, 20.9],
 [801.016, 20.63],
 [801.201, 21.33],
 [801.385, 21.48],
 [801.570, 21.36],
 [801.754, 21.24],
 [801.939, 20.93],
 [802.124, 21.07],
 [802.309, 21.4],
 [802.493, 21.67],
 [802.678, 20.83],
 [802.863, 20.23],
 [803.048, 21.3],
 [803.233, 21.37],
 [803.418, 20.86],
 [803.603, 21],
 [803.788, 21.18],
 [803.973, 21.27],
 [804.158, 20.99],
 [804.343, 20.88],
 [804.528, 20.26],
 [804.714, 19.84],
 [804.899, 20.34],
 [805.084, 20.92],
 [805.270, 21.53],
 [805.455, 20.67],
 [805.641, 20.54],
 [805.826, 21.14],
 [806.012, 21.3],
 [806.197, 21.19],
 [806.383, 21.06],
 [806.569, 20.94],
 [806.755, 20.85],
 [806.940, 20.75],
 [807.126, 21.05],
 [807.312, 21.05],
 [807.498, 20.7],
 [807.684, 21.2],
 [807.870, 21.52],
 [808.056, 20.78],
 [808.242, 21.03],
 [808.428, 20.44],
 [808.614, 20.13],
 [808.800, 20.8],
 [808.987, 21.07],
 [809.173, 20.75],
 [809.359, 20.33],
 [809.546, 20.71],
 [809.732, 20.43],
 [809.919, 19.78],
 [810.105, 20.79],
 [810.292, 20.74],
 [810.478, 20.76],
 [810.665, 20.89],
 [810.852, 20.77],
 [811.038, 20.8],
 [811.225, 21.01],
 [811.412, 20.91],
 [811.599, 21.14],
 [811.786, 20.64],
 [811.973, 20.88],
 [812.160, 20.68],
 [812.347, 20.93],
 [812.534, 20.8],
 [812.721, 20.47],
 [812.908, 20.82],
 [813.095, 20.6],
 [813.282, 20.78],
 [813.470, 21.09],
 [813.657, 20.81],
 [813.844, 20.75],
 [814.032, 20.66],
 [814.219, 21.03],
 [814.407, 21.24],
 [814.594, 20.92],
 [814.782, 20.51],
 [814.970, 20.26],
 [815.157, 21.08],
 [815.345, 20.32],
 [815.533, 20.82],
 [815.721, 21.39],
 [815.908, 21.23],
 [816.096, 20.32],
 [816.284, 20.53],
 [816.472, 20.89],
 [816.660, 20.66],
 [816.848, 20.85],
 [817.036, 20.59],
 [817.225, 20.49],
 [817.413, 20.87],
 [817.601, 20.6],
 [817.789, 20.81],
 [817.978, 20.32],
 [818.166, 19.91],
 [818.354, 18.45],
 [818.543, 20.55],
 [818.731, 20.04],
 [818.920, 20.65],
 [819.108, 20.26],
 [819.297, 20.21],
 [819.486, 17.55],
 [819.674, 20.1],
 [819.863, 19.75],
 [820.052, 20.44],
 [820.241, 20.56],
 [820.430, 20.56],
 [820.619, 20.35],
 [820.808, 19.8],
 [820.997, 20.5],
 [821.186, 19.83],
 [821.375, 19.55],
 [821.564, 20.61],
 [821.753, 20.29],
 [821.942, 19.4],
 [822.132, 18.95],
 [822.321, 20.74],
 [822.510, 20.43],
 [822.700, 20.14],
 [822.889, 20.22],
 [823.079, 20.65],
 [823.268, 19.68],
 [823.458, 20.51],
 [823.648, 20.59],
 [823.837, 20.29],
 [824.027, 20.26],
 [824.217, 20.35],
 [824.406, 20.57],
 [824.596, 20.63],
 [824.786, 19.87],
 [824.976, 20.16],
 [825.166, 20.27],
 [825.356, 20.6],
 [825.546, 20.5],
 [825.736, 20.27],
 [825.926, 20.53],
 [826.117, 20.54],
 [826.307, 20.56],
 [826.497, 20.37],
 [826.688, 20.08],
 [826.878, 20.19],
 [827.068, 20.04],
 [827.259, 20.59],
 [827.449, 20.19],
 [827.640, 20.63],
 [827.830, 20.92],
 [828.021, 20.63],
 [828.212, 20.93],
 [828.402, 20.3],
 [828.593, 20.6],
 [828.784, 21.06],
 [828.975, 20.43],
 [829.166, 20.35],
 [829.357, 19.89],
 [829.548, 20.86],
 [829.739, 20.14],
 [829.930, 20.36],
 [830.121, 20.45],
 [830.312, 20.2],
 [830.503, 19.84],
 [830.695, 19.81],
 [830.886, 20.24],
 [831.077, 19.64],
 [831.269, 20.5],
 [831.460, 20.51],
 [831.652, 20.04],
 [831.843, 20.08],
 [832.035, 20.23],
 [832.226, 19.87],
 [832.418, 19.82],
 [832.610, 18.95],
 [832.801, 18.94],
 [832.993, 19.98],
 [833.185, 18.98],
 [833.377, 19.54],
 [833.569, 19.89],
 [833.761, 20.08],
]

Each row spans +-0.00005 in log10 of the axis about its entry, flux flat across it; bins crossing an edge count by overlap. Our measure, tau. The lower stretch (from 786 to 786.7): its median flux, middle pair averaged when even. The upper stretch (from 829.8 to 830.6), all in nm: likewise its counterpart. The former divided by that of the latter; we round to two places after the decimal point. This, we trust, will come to 1.08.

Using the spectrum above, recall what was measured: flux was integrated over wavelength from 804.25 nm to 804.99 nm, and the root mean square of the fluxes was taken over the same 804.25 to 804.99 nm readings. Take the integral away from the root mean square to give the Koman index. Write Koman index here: 5.3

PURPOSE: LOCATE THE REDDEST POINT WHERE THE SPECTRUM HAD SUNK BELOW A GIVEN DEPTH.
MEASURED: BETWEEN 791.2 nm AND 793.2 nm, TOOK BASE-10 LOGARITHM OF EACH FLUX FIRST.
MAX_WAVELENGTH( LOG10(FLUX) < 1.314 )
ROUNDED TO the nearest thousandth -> 793.125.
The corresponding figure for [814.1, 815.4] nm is 815.345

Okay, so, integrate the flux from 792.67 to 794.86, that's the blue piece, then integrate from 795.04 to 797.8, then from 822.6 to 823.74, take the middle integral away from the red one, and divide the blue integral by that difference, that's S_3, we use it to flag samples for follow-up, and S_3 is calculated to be -1.3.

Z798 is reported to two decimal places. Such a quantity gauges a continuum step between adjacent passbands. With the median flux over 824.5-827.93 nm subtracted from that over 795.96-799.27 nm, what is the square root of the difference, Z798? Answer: 0.92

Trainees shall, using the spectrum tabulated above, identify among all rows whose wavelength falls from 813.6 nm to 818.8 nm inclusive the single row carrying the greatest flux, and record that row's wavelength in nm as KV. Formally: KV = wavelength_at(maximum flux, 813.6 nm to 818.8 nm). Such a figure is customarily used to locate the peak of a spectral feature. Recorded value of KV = 815.721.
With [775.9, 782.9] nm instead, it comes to 779.366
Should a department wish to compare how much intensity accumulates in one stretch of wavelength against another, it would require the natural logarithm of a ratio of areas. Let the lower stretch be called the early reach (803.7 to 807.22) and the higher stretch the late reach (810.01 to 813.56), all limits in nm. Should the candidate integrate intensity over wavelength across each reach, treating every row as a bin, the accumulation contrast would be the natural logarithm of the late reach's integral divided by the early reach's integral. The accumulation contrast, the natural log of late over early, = 0.005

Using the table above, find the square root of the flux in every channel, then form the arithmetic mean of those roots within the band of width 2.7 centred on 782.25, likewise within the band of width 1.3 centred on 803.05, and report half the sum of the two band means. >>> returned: 4.62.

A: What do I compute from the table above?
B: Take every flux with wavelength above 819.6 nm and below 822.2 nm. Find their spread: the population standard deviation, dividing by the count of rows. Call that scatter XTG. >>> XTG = 0.49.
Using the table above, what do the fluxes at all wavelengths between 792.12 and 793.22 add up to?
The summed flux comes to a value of 127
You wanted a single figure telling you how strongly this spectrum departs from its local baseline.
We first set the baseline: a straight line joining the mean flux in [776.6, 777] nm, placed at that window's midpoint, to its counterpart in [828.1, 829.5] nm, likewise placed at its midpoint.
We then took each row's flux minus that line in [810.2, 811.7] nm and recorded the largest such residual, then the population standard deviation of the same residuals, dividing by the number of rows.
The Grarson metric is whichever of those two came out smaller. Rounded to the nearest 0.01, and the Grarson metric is 0.14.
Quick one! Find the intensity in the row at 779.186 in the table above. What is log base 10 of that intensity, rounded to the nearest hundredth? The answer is 1.35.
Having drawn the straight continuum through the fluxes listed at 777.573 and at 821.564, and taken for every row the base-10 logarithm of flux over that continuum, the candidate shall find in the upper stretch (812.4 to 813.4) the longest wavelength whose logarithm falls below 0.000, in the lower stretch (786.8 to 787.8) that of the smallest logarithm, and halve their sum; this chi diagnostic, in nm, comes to 800.11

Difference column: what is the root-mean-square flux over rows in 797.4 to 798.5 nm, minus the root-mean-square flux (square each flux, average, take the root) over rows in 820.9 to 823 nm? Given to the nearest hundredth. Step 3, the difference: 1.18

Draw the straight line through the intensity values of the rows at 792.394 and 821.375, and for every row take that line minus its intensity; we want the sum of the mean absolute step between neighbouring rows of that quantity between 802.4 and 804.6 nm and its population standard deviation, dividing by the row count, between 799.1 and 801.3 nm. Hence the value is 0.98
